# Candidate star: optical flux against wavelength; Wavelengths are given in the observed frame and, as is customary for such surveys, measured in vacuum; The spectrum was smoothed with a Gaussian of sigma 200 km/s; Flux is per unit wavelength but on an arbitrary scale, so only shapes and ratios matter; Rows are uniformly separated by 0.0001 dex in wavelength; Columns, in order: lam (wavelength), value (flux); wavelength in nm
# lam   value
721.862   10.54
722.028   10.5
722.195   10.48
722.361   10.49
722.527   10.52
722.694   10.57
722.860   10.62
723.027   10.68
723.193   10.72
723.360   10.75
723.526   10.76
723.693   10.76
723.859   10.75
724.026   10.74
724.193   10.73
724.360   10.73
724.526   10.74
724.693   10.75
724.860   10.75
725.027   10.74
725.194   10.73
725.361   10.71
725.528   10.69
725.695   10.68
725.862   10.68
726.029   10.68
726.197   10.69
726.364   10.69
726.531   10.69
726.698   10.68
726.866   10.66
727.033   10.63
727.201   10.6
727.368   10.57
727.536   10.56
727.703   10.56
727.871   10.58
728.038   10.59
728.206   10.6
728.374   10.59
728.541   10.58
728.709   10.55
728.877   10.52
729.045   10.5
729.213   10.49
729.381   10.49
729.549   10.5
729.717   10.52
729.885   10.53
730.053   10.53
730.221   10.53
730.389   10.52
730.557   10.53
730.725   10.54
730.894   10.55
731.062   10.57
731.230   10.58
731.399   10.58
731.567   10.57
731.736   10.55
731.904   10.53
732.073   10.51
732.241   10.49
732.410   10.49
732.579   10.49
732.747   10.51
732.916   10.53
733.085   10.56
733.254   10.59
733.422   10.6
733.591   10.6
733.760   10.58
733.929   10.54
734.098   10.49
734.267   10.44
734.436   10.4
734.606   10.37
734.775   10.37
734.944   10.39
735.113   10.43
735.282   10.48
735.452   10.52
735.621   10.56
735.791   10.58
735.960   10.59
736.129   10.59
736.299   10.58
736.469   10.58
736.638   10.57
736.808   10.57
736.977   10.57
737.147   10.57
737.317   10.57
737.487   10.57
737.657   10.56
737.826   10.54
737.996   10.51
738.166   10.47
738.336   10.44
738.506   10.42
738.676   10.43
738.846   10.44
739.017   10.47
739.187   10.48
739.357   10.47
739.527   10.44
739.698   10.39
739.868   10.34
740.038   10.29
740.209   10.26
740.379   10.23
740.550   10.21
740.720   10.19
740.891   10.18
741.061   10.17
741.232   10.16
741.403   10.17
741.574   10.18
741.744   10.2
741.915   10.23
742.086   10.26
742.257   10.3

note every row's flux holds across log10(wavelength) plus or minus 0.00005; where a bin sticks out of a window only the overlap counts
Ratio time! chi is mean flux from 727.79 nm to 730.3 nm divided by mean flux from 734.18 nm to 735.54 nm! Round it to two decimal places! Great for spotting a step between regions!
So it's 1.01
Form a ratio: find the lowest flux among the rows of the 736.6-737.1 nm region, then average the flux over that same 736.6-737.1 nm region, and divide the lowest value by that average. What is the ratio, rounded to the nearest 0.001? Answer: 1.000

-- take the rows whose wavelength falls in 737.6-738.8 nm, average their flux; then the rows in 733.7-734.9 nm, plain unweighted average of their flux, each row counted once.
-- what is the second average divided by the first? 1.00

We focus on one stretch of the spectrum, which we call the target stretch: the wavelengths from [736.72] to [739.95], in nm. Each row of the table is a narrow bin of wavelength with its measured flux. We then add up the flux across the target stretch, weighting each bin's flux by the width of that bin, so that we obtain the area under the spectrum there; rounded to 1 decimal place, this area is 33.9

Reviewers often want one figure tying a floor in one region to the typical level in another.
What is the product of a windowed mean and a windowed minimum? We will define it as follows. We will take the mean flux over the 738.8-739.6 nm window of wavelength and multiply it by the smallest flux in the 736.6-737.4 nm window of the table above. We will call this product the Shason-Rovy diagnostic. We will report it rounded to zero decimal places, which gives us 111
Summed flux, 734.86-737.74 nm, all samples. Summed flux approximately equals 179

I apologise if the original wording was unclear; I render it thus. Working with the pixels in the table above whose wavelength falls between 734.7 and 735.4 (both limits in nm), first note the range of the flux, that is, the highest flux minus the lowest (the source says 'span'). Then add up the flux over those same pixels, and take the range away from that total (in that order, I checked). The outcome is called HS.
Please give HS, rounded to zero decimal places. 42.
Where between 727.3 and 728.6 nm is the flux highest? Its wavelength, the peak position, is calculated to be 728.206 nm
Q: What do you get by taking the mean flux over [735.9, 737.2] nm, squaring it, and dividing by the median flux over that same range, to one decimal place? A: 10.6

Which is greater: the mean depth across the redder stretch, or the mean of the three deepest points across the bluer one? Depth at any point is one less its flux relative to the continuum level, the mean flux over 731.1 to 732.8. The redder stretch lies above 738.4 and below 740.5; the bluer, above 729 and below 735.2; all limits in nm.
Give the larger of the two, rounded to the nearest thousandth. 0.015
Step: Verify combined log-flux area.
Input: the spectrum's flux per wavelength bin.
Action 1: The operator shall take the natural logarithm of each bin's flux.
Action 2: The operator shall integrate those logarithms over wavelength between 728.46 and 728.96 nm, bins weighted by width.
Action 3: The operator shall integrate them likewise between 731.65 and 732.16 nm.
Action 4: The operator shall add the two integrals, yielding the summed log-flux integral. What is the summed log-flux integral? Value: 2.38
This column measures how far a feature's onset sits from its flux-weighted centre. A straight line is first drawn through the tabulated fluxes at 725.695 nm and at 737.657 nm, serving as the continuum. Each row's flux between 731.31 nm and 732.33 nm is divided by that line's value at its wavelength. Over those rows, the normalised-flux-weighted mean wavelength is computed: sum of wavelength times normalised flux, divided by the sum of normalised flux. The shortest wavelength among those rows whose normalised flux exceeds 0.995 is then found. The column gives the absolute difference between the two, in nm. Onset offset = 0.42 nm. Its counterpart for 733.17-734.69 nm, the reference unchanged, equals 0.67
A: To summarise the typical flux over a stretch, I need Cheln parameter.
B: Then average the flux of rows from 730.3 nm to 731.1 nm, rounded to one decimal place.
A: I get 10.5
